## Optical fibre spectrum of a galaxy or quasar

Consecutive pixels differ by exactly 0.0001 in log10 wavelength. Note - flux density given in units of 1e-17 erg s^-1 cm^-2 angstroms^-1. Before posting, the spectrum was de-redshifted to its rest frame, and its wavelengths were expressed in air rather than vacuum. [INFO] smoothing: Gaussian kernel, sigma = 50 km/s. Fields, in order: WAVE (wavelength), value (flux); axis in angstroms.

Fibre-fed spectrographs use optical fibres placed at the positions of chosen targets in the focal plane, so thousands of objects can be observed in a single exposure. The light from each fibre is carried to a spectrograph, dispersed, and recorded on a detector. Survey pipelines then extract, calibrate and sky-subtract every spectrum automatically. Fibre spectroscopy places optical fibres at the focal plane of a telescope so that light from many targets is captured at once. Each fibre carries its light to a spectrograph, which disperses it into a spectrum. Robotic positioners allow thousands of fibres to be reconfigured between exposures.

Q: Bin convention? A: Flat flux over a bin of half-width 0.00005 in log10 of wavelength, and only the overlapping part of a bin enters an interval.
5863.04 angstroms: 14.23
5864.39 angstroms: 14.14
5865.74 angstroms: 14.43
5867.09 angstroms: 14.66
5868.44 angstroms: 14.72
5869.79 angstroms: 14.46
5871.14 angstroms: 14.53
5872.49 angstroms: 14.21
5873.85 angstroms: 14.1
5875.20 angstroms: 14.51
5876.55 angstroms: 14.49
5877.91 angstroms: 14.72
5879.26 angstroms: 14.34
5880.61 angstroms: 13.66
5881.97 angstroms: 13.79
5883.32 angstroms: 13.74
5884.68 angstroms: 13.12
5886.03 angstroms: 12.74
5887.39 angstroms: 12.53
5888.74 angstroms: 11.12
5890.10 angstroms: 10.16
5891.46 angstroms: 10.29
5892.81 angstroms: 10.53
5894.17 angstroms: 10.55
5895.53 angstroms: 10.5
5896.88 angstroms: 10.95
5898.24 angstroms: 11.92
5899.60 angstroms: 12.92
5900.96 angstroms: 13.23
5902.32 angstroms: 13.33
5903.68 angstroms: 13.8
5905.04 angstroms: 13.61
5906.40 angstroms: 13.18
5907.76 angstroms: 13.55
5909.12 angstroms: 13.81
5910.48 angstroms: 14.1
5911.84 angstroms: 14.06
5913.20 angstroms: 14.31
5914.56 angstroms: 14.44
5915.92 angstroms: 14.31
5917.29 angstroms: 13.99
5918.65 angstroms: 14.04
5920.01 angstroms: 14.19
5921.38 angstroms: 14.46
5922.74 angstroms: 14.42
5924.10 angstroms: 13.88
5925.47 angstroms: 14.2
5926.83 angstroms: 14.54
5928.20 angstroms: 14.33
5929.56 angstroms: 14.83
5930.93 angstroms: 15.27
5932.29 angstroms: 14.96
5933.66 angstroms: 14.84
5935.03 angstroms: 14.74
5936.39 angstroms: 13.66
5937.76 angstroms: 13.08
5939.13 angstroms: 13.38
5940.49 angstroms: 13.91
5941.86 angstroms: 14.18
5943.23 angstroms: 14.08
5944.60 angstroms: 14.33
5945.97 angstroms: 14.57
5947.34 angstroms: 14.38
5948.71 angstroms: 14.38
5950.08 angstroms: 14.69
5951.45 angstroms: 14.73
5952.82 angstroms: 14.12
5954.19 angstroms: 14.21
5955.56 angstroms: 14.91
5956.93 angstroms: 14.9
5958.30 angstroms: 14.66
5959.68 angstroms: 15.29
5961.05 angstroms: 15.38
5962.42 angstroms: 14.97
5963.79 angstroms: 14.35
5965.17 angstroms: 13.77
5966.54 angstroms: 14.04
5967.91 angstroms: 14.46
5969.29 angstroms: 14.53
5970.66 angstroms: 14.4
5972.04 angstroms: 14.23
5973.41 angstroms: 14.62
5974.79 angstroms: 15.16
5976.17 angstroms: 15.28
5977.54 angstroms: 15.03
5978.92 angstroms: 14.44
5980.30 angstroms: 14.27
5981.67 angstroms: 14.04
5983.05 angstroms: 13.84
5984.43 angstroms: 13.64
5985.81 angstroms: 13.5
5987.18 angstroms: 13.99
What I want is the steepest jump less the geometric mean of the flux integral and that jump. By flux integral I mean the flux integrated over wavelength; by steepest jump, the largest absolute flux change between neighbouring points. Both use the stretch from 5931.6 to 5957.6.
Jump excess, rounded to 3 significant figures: -19.0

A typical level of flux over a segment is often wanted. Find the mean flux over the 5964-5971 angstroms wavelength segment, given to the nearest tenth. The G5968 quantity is 14.2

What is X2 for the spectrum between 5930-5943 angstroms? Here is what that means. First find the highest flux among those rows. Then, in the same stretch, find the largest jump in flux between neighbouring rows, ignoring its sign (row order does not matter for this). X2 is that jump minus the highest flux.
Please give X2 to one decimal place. -14.2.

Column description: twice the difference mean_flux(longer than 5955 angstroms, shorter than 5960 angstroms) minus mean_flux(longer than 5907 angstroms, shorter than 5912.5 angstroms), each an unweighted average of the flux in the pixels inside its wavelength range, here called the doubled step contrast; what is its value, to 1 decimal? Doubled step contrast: 2.1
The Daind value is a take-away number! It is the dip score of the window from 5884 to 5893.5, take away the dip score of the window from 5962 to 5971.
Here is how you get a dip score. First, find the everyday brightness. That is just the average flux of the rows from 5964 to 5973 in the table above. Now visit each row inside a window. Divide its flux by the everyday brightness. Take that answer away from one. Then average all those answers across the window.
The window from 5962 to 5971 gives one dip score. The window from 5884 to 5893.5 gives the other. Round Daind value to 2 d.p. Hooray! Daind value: 0.20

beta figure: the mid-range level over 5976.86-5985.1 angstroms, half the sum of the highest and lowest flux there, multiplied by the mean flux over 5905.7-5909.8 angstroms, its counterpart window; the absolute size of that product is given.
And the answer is 194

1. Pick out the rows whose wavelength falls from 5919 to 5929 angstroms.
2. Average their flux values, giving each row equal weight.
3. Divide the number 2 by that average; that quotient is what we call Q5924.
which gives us 0.140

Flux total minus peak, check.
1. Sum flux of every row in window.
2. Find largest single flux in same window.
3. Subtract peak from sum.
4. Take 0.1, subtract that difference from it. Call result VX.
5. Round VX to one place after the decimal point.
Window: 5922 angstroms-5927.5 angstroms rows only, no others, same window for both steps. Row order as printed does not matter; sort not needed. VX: -42.4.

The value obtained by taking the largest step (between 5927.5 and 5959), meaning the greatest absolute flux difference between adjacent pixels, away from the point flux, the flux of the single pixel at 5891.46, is 9.2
